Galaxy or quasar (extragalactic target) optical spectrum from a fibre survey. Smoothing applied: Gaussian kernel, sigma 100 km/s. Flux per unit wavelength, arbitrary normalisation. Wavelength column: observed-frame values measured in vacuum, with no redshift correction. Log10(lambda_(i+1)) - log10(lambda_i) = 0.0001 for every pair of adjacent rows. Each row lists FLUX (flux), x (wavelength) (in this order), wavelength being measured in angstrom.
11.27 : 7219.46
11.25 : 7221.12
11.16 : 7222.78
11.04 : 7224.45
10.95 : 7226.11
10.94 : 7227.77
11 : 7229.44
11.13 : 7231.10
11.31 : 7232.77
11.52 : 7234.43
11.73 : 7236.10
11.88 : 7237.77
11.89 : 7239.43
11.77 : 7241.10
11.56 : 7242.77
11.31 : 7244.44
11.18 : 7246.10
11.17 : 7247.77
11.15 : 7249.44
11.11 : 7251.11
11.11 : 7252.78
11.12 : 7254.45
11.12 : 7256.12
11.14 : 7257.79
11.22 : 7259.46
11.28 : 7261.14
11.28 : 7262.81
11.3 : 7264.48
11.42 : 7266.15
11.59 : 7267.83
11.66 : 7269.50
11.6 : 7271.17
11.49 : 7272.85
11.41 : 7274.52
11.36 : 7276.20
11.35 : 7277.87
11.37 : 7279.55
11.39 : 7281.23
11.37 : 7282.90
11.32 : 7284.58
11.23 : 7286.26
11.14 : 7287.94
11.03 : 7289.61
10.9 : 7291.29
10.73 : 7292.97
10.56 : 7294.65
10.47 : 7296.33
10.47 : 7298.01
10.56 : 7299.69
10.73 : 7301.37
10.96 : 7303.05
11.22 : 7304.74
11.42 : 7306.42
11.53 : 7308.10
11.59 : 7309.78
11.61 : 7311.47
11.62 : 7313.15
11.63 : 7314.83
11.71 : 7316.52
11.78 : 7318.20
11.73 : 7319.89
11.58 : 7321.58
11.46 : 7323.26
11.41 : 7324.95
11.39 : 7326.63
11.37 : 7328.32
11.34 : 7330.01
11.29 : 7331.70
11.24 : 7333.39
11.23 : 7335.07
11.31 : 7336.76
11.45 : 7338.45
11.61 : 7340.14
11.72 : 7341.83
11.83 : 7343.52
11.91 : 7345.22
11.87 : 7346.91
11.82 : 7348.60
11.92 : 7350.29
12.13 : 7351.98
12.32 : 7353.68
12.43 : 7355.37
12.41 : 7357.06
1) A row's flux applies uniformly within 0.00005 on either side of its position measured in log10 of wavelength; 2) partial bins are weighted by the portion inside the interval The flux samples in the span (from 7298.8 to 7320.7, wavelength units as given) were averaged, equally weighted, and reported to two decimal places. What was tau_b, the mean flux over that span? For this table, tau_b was 11.39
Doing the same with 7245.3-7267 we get 11.20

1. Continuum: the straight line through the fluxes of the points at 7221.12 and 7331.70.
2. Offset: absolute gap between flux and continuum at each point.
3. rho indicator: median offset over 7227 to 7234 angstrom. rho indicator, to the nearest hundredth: 0.19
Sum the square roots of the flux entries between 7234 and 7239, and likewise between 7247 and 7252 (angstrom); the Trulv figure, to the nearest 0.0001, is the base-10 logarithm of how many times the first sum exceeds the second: 0.0108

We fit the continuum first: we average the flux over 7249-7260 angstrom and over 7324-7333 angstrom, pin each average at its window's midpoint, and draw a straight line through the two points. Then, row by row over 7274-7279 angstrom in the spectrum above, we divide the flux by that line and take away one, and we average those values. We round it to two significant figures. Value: 0.015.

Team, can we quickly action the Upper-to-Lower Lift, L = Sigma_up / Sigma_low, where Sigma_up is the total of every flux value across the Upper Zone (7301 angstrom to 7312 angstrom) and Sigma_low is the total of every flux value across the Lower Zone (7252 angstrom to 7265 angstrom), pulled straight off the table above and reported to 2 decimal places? 0.88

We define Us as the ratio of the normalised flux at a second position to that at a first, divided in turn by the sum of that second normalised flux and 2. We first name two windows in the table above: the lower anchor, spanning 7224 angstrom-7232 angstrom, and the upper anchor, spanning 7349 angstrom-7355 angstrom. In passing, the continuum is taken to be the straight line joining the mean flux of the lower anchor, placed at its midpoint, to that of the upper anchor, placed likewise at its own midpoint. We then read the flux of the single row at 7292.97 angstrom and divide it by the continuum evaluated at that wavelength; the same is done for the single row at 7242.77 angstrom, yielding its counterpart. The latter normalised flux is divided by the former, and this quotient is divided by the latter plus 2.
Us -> 0.369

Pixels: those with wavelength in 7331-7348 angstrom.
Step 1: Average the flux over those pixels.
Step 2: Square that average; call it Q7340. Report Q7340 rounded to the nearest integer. 133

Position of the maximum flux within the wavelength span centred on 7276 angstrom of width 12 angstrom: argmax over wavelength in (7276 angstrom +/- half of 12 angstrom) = 7271.17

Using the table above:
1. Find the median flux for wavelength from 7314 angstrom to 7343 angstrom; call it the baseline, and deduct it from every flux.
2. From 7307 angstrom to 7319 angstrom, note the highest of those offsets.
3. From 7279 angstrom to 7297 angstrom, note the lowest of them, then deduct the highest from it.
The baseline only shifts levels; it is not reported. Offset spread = -1.31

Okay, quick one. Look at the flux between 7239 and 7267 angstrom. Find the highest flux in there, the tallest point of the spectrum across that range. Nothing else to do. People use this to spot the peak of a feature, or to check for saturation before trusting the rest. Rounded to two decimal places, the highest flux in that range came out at 11.89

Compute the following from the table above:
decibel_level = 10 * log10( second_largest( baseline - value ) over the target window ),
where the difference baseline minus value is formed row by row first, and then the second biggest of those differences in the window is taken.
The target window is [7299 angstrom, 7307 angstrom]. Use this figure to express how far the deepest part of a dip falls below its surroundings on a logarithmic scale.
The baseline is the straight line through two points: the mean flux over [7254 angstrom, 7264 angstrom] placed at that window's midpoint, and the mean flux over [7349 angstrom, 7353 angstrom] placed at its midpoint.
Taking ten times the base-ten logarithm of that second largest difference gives -0.7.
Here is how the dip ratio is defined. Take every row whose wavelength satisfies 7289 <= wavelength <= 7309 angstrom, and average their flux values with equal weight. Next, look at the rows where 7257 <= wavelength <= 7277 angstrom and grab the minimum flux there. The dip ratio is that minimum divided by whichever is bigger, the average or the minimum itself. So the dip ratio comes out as 1.00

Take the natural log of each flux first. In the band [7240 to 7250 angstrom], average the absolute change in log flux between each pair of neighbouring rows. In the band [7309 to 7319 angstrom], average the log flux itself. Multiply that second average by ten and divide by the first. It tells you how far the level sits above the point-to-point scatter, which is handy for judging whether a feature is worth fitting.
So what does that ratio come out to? 2269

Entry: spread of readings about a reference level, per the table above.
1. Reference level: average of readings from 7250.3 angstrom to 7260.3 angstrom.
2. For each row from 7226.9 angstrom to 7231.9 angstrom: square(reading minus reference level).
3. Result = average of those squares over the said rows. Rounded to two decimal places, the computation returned 0.02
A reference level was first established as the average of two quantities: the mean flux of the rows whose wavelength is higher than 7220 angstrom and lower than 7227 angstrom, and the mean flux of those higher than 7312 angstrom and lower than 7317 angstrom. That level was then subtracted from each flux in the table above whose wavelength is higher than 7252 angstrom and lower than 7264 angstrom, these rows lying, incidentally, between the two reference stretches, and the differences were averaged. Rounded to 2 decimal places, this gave -0.20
